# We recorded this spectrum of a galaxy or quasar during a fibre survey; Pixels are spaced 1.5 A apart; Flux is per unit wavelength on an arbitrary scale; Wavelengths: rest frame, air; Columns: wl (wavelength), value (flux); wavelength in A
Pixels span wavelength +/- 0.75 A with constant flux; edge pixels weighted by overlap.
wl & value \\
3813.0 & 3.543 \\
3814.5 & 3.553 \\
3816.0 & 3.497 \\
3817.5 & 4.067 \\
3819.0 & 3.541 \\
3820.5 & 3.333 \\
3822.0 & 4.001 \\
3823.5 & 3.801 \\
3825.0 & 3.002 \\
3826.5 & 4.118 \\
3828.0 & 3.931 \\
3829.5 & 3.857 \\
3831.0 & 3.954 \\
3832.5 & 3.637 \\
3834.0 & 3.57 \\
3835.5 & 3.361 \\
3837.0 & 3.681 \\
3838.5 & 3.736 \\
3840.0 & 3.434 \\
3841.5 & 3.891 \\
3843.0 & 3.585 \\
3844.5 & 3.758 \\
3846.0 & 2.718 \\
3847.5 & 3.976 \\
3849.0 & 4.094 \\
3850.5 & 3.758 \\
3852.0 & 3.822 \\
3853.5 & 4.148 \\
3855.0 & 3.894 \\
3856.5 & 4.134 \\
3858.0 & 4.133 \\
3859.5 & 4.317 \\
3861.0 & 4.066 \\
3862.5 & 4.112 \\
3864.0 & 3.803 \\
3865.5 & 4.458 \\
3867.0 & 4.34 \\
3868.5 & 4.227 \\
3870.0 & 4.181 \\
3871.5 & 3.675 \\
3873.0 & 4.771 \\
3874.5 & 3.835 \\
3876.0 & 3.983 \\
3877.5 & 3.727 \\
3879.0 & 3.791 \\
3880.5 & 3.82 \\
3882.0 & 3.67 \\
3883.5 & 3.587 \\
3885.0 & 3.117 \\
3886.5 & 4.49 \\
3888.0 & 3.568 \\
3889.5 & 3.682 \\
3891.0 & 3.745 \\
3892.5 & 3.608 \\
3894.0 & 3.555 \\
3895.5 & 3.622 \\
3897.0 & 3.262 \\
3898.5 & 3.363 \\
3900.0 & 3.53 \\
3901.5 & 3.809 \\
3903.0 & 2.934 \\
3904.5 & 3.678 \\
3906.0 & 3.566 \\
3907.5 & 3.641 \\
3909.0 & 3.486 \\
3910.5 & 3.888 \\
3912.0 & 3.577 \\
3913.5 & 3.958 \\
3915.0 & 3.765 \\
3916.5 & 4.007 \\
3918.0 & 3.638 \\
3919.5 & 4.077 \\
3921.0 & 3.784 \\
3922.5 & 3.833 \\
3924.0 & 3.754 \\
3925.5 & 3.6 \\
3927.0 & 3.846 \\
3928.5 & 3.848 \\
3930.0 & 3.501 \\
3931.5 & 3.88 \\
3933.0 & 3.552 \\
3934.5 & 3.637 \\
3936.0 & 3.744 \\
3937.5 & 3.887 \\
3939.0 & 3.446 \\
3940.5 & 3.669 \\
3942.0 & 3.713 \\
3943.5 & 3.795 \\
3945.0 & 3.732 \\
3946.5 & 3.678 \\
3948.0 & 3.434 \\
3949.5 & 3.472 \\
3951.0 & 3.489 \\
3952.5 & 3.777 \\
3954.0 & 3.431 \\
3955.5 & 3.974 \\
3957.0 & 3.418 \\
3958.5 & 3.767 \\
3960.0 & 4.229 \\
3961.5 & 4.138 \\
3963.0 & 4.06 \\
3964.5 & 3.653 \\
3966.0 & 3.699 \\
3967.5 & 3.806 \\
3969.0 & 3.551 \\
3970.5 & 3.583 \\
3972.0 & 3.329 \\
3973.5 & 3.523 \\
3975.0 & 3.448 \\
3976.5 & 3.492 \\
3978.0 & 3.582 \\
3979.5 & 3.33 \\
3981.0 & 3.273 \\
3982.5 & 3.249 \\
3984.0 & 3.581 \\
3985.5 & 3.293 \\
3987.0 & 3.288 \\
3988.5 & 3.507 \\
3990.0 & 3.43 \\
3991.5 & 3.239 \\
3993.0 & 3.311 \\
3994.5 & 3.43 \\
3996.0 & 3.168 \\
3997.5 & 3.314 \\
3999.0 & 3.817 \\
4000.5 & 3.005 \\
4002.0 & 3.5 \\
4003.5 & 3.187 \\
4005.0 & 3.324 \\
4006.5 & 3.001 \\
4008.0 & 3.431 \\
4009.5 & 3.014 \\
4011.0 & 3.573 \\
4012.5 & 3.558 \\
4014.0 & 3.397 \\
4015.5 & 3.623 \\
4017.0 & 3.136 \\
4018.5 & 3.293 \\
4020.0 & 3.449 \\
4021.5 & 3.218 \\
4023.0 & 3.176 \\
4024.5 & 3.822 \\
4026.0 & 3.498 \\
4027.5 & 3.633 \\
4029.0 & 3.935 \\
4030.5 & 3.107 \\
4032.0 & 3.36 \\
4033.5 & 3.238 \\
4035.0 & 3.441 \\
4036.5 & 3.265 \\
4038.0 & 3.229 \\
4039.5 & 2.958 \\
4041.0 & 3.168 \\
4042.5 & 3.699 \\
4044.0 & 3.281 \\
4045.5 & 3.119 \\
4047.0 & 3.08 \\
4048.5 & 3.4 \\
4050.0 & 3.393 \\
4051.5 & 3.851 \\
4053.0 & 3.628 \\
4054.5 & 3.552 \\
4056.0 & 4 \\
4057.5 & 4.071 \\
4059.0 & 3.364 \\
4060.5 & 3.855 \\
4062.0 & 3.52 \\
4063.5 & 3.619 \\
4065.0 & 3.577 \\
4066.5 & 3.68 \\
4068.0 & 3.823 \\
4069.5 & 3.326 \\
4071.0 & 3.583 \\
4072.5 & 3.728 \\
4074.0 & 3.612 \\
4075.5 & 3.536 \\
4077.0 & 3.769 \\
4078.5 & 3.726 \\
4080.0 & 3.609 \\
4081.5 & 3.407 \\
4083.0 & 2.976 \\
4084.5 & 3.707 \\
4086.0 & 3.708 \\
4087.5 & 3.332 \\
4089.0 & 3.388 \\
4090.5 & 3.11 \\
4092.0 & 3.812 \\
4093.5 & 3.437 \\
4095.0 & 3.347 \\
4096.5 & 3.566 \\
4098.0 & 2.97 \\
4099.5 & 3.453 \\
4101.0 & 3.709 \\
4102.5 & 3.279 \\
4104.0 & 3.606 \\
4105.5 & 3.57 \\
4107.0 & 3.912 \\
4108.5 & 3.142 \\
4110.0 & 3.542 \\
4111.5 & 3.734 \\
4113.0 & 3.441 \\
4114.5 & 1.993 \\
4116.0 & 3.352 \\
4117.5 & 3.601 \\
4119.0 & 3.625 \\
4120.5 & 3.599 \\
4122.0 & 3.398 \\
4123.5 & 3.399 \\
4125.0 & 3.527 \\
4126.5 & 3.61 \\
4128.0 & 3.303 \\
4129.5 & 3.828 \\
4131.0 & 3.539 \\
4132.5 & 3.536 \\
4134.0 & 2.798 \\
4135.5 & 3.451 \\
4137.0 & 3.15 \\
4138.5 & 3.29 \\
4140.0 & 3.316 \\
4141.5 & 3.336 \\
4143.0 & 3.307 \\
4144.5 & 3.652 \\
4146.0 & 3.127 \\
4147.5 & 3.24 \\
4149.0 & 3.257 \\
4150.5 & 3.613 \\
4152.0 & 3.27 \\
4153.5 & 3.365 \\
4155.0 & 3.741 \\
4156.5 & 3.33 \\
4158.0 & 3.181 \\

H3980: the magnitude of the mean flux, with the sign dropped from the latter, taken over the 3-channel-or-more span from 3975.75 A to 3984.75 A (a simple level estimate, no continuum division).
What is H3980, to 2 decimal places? 3.42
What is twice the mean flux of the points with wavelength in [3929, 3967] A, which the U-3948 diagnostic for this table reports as 7.4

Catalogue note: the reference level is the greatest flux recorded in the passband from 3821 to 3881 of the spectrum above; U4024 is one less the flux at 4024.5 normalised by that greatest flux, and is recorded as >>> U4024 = 0.199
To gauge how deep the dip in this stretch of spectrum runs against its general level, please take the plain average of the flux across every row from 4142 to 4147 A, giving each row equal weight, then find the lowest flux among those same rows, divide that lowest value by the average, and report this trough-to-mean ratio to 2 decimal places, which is 0.93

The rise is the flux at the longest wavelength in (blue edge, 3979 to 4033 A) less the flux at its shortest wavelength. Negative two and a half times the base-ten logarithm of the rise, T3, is 3.8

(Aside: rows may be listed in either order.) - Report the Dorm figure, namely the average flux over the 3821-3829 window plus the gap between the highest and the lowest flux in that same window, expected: 4.9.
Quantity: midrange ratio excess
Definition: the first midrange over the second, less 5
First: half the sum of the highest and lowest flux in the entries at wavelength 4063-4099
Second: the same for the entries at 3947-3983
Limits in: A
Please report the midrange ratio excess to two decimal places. -4.09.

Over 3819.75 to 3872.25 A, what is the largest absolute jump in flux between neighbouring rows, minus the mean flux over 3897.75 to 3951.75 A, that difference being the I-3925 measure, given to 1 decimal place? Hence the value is -2.4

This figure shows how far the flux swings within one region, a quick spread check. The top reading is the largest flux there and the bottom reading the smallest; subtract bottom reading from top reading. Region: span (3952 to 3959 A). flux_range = 0.56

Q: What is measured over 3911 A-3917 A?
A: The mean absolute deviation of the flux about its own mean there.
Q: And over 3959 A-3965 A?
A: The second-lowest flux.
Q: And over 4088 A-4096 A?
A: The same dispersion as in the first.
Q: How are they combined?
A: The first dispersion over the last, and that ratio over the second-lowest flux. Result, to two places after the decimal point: 0.23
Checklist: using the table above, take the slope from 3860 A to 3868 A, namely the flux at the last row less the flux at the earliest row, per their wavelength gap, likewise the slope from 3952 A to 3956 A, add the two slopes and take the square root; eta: 0.334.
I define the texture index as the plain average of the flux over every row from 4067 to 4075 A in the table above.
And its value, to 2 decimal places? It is 3.61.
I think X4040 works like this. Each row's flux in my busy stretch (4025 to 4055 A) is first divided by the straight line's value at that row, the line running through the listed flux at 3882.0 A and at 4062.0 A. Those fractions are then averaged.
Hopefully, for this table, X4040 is 0.96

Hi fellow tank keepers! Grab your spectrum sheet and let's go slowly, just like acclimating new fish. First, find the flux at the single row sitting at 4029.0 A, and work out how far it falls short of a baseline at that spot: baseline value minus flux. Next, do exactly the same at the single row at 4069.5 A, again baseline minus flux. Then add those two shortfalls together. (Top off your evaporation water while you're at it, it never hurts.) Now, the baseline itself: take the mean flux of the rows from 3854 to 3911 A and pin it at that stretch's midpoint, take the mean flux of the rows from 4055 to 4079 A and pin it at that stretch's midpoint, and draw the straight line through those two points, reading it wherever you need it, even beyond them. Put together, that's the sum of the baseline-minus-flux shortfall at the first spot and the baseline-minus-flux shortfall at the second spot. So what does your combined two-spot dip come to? 0.1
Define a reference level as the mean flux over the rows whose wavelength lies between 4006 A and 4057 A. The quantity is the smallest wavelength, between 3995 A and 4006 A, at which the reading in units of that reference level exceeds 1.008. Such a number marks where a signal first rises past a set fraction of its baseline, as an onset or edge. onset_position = 3999.0 A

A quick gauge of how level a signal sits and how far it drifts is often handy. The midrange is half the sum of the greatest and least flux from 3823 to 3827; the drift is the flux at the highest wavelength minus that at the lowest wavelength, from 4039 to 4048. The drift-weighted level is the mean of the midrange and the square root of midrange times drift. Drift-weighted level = 2.11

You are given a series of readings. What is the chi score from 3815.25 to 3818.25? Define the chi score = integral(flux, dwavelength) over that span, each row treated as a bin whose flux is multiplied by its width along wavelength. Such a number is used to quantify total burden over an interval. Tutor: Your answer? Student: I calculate 11.3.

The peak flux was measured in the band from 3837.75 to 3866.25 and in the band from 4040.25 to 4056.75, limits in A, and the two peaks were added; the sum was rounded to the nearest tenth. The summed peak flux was 8.5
